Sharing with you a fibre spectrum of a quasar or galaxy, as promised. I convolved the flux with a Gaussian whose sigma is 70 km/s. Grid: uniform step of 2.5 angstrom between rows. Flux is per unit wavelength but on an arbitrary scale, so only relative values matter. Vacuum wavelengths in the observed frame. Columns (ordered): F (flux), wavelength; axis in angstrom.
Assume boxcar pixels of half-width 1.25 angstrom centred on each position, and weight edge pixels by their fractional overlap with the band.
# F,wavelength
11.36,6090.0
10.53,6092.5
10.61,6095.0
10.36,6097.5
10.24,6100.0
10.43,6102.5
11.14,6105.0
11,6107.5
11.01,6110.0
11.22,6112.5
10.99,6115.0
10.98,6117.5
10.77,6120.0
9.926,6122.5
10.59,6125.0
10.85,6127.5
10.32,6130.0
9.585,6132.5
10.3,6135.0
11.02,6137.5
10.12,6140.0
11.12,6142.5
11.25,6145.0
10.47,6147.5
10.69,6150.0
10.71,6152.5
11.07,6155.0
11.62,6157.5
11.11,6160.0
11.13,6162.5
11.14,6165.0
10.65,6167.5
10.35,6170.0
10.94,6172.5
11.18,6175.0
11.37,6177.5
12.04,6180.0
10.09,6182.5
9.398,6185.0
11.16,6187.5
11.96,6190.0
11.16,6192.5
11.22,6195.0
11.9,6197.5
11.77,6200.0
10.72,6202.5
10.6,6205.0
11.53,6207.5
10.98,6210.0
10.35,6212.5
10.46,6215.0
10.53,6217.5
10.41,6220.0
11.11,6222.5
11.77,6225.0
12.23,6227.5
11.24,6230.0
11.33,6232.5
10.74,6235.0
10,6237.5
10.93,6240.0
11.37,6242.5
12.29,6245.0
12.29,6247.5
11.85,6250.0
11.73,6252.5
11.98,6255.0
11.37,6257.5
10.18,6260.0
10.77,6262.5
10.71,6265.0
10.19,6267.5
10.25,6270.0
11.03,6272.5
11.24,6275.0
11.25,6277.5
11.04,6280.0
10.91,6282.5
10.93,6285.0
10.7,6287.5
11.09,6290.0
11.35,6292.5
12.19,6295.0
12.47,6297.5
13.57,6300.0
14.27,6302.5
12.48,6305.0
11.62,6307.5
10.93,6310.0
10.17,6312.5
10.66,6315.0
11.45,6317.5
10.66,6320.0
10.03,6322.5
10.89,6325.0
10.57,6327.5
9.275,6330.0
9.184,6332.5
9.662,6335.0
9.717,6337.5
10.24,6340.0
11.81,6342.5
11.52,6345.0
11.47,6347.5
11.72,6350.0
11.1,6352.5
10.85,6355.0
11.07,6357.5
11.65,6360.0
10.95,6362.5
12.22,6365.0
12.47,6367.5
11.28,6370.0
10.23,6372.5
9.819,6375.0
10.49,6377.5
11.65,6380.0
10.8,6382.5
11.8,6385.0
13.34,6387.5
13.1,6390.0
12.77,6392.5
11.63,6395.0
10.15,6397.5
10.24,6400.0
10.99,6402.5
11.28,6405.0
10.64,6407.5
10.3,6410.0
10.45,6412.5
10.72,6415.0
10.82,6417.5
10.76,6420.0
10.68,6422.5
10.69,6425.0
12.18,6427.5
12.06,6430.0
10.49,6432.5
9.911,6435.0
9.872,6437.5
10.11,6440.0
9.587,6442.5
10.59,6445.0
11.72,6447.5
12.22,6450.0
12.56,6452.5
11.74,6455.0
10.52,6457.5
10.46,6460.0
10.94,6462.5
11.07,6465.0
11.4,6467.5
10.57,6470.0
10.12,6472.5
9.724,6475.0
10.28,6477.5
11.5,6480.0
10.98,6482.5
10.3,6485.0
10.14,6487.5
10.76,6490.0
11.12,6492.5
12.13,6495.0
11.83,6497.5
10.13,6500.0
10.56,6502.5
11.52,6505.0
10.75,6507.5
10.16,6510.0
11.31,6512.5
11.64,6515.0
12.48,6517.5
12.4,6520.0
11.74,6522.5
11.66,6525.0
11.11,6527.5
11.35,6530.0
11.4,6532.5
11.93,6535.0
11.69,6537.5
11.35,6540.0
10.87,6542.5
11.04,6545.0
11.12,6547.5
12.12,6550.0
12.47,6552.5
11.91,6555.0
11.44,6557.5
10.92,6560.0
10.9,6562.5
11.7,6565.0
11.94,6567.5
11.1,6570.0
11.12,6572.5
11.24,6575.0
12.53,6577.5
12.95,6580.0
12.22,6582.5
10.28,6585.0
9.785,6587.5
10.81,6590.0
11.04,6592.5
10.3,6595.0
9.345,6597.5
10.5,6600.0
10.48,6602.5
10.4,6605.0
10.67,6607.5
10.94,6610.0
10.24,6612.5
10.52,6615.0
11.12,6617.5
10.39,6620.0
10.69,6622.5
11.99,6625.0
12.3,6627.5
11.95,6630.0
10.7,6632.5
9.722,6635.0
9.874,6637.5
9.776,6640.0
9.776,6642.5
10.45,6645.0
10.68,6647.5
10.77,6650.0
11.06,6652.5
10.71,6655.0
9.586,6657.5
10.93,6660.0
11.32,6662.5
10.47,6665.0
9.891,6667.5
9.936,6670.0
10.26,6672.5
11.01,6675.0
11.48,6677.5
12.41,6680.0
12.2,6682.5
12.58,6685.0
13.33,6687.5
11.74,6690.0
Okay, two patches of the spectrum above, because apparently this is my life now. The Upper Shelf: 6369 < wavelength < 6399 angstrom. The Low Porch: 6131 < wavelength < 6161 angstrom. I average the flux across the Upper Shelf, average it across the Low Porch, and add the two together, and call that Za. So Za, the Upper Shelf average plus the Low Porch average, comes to 22.2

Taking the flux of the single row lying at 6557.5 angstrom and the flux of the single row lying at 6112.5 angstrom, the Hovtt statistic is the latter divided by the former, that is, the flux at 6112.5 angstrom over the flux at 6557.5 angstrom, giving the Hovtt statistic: 0.98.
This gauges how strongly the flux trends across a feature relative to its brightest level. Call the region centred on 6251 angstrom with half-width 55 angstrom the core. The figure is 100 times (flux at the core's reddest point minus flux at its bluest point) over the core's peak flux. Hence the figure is 4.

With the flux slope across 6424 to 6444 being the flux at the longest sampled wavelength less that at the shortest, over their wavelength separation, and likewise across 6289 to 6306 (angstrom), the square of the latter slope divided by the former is -0.14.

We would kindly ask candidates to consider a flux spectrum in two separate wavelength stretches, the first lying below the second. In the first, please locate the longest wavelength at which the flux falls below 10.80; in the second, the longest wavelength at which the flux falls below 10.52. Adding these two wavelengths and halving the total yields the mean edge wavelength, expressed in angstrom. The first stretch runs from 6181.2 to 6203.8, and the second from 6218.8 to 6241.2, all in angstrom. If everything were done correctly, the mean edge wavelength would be 6220.0 angstrom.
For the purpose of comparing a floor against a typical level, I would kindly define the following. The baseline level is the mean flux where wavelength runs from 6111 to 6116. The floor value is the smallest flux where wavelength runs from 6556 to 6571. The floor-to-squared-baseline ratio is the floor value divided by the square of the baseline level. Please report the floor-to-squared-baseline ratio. 0.0884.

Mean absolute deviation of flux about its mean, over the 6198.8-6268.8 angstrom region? 0.58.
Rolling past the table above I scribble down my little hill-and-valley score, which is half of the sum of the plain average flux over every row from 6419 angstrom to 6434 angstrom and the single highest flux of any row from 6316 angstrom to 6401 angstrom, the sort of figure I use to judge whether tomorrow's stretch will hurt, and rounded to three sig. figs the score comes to 12.2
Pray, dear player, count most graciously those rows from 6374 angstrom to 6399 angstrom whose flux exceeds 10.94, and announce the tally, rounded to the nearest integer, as 6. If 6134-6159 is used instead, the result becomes 5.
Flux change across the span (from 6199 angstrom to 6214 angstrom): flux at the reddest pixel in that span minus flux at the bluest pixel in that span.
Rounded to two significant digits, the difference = -1.4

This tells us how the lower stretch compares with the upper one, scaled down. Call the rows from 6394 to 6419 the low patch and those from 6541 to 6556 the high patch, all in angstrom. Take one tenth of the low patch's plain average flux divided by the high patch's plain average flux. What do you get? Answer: 0.093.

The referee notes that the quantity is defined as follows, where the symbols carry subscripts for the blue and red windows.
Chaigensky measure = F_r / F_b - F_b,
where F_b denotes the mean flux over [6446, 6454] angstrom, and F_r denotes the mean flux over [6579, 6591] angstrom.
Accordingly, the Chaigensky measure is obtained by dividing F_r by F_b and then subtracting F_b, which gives -11.2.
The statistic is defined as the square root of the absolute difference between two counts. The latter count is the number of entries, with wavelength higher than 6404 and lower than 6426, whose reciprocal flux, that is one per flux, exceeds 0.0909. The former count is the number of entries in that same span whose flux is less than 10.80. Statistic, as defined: 1.0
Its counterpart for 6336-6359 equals 1.0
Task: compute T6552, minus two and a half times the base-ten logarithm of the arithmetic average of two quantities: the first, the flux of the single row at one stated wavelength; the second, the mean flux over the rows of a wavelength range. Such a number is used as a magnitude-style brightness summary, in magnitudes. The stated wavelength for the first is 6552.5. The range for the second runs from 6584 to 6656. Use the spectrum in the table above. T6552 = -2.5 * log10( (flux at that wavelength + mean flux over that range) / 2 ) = -2.65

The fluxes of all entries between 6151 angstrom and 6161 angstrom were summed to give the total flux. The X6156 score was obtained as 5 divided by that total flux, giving 0.11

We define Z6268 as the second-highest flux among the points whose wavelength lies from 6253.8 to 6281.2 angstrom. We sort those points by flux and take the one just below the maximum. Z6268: 11.37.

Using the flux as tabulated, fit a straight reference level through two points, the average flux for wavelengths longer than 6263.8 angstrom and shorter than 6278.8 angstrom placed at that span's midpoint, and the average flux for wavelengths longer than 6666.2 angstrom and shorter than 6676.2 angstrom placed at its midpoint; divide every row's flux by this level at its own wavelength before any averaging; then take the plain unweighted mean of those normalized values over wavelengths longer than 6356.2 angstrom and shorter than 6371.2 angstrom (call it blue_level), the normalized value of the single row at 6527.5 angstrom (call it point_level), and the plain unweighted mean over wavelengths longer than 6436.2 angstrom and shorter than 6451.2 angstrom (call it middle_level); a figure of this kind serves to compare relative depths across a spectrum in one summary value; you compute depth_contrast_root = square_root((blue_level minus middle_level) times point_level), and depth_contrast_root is 0.29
